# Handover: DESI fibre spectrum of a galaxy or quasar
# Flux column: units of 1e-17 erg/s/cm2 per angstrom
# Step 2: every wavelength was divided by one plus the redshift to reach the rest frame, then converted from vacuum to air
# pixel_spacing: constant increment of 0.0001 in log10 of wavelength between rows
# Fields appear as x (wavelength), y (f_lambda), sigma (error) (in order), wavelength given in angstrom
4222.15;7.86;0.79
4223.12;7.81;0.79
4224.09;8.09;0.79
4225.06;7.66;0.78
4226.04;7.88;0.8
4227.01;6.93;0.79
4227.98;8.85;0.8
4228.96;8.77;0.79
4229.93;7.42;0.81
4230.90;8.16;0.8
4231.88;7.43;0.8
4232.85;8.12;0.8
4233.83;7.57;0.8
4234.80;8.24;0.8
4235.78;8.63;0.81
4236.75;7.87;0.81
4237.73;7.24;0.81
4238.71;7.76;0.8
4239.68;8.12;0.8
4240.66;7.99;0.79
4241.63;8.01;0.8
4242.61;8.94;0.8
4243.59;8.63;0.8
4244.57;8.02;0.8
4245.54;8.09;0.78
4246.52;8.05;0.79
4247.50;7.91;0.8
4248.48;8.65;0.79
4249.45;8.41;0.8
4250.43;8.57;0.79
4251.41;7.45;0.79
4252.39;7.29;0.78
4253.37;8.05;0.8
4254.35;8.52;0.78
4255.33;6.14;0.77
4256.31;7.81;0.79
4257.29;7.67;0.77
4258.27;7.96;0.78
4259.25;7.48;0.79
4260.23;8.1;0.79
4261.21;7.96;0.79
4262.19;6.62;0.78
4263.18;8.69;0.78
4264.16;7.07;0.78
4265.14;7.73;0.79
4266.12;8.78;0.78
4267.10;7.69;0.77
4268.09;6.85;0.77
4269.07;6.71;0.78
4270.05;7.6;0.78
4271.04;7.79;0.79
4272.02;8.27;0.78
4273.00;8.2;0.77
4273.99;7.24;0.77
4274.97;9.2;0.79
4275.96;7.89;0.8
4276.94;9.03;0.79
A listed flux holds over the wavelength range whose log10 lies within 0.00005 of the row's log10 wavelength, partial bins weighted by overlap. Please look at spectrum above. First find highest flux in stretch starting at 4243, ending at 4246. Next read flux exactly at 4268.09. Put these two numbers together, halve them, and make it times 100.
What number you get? 774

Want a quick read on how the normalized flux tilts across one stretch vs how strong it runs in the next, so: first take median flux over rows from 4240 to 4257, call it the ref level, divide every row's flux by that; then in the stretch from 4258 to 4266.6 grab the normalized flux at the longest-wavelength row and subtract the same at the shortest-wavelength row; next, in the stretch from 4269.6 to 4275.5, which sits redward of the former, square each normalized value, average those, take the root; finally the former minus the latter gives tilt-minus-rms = -0.90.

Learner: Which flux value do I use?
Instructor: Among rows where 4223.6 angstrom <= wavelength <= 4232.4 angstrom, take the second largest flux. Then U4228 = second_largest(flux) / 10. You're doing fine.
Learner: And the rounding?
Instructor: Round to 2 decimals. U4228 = 0.88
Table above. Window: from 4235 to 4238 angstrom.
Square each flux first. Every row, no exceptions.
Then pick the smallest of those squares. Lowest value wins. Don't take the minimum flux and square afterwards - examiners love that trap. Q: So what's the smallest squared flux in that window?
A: 52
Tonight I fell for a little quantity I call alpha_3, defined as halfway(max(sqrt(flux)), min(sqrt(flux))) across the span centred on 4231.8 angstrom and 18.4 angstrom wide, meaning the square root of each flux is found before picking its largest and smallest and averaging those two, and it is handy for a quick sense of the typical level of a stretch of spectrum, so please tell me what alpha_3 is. 2.80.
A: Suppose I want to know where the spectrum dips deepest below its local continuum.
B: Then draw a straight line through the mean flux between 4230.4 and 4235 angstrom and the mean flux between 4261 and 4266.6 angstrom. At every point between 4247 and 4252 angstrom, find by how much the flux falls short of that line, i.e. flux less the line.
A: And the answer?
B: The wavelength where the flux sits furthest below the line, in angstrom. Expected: 4251.41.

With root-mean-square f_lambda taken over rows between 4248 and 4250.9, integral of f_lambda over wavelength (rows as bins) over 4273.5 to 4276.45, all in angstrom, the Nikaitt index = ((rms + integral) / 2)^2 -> 264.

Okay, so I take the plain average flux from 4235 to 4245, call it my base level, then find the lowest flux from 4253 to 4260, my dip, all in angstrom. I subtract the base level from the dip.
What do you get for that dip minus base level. -1.98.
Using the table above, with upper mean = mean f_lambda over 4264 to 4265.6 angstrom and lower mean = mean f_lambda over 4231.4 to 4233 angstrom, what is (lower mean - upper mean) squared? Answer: 0.1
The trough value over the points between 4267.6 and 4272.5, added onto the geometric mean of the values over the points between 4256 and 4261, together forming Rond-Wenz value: 14.5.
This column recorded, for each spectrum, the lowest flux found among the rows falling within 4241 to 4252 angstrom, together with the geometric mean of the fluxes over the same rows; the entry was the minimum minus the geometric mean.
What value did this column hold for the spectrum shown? -0.79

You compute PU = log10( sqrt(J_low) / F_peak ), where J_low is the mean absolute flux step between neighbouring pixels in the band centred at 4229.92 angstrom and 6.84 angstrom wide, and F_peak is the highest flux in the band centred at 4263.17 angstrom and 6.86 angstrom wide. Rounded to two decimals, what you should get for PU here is -0.96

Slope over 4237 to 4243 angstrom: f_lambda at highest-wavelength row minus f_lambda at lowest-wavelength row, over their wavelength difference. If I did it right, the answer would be 0.35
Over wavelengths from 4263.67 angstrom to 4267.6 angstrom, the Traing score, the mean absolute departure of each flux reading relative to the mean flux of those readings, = 0.48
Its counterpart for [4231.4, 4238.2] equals 0.39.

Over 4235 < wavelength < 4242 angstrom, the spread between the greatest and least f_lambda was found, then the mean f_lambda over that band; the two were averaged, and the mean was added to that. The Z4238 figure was 12.6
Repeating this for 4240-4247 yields 12.8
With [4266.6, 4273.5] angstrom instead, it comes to 12.2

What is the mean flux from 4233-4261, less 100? -92.0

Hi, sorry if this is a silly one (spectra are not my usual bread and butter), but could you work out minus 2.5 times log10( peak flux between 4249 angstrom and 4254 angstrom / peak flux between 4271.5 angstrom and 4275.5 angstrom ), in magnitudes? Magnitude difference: 0.077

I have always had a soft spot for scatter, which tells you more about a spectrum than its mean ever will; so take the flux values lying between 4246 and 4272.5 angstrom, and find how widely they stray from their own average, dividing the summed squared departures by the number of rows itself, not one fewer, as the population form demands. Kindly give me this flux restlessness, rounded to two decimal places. 0.66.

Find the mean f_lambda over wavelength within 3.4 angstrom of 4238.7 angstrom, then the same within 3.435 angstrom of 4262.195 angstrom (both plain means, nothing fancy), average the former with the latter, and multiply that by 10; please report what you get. 78.1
